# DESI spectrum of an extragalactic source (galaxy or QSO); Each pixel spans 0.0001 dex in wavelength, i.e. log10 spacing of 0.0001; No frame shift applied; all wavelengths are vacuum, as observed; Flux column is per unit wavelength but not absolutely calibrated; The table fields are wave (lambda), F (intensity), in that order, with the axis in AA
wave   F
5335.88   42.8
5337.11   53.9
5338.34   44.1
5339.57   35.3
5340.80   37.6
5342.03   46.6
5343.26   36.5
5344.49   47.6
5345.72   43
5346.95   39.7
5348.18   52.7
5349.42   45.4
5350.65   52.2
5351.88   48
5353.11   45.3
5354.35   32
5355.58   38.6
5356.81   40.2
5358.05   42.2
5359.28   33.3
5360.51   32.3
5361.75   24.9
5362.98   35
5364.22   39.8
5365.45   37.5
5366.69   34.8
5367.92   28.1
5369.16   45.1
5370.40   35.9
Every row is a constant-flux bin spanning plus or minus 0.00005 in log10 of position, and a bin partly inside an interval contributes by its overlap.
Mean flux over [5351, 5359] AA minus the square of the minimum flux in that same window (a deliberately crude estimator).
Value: -983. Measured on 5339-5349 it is -1204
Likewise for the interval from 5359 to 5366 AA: -586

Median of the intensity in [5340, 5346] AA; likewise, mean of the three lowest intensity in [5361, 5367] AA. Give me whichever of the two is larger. 43.0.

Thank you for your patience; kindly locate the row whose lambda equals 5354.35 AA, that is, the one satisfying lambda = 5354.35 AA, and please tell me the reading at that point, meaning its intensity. 32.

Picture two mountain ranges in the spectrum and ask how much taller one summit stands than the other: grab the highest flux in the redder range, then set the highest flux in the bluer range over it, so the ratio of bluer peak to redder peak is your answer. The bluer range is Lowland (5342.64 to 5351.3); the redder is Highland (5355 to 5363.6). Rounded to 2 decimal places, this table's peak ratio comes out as 1.25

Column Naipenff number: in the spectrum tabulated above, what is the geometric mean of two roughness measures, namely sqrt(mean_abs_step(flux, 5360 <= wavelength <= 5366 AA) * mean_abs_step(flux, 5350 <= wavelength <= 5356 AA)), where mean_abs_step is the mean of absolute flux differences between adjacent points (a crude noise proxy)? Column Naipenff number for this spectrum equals 6.4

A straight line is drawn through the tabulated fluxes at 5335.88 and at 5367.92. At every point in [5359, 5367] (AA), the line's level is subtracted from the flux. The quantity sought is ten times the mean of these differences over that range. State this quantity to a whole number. 36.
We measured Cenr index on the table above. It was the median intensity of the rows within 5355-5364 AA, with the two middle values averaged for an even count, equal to 35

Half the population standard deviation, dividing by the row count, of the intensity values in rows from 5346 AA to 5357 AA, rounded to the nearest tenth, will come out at 3.2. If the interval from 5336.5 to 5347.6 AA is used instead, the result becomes 2.9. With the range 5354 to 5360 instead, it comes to 2.0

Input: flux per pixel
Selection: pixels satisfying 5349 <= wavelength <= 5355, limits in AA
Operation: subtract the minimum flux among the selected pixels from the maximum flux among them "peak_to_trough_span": 20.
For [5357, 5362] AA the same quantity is 17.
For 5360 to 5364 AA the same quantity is 10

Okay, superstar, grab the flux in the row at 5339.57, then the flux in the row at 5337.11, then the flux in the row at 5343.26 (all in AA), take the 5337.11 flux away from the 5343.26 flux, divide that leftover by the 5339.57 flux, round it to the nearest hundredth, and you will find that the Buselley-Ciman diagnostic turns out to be -0.49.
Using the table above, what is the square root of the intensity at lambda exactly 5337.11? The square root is 7.3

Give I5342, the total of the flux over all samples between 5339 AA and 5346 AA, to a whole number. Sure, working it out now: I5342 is 247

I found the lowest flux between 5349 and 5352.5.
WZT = 45.4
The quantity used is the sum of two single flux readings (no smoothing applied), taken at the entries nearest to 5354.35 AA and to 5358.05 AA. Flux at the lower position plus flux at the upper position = 74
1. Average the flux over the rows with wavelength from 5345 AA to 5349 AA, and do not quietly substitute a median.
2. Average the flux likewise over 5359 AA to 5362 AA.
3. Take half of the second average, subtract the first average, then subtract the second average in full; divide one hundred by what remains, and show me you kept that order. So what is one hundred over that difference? -1.66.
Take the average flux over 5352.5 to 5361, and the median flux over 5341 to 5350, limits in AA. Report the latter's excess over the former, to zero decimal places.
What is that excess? 8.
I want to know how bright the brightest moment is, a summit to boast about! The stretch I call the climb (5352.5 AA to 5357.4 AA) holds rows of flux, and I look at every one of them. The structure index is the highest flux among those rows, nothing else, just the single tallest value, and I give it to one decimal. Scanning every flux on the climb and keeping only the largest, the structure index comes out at 45.3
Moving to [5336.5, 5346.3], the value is 53.9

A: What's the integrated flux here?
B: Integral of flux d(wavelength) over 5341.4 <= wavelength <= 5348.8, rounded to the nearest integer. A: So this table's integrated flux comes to 328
